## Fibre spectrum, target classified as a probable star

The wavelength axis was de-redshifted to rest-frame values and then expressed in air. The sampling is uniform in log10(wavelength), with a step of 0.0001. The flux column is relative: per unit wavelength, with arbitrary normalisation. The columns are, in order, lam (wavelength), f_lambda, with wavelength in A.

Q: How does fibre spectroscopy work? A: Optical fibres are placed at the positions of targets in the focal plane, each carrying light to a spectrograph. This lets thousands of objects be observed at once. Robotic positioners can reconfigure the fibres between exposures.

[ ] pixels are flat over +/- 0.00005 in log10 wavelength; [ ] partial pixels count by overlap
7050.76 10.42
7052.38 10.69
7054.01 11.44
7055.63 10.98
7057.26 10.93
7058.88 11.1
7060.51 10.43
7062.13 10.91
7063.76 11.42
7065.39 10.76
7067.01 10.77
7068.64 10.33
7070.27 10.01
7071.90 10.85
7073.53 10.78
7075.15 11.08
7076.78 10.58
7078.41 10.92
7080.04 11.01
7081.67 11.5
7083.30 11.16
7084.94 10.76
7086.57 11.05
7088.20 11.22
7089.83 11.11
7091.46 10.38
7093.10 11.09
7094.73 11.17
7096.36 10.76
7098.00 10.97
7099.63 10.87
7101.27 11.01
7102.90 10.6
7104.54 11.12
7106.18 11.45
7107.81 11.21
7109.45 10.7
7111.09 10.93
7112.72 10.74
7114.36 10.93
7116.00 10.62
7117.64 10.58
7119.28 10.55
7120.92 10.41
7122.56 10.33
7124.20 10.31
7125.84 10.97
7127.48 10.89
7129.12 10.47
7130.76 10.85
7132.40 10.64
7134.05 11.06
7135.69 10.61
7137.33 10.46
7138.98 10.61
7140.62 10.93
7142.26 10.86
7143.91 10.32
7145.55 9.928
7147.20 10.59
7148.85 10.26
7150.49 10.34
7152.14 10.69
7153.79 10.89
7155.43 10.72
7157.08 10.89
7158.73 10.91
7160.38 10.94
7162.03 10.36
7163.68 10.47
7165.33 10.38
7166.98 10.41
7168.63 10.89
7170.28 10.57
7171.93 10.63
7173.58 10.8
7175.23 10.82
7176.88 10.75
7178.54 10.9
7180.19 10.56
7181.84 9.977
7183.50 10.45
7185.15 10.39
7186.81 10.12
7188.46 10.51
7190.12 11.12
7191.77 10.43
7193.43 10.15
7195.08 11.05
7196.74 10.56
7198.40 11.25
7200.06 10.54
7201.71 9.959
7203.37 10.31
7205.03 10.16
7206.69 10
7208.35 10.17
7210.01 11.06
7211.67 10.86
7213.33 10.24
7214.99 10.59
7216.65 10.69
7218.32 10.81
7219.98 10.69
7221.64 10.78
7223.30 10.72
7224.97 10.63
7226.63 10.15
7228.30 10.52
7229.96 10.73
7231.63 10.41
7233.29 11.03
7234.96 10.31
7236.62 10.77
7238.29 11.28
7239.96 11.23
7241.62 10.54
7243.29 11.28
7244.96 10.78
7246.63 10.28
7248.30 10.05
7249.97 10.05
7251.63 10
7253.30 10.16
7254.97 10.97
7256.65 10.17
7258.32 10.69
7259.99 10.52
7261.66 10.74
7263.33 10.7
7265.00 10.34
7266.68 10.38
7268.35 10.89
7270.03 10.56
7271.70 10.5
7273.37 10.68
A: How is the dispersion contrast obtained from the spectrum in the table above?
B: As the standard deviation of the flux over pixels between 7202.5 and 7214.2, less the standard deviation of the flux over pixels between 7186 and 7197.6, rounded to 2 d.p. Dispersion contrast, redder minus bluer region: 0.00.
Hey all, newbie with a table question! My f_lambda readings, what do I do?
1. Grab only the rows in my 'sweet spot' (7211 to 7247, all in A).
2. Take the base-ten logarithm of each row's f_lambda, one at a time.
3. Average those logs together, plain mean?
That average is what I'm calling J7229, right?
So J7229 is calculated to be 1.03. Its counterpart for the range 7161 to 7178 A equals 1.03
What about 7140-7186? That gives 1.02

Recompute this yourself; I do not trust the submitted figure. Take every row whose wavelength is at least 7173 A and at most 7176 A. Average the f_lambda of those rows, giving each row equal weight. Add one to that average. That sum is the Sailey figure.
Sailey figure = 11.8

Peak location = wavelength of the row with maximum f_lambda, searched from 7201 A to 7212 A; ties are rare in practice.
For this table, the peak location 7210.01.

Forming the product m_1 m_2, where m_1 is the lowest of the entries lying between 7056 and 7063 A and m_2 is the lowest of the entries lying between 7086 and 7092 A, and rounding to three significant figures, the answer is 108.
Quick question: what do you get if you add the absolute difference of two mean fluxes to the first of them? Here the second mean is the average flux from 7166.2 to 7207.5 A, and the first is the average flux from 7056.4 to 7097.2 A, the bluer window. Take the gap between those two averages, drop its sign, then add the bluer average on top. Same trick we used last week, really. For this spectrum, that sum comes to 11.2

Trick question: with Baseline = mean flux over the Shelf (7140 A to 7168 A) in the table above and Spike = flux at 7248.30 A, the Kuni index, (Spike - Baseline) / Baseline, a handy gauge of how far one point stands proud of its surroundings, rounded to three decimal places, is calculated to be -0.050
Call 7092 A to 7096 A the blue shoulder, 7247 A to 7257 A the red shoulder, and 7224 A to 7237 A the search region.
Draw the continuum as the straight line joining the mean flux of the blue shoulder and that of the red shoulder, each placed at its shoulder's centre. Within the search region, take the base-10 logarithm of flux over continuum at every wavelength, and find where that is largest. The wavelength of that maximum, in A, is 7233.29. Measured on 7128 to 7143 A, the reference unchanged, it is 7134.05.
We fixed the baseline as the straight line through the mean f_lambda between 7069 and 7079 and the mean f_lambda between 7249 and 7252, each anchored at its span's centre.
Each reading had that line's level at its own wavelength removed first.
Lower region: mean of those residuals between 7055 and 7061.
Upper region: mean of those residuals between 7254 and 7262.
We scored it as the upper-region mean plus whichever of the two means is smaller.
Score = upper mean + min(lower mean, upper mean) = 0.7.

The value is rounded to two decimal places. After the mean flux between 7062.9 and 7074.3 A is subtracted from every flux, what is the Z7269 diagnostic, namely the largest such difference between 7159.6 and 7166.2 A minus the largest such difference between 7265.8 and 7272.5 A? 0.05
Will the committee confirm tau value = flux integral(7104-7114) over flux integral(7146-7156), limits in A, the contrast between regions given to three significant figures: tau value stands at 1.04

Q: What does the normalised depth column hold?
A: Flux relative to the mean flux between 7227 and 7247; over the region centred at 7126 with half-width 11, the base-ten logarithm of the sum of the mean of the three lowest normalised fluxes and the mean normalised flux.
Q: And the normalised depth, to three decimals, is 0.290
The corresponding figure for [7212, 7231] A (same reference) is 0.288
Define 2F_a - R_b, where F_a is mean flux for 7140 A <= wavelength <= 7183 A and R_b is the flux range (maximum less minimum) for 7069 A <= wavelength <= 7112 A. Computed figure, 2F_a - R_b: 19.7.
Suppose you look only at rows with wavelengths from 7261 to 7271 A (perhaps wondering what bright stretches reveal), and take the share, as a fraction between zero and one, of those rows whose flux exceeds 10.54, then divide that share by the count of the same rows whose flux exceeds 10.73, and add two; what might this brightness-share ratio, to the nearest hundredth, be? 2.33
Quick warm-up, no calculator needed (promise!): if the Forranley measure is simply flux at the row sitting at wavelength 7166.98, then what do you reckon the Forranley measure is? 10.41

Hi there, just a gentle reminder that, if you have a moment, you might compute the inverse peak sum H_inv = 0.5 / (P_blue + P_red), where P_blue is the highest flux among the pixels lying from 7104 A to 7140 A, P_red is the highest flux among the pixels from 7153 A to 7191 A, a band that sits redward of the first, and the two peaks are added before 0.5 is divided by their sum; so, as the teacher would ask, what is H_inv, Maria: 0.0222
